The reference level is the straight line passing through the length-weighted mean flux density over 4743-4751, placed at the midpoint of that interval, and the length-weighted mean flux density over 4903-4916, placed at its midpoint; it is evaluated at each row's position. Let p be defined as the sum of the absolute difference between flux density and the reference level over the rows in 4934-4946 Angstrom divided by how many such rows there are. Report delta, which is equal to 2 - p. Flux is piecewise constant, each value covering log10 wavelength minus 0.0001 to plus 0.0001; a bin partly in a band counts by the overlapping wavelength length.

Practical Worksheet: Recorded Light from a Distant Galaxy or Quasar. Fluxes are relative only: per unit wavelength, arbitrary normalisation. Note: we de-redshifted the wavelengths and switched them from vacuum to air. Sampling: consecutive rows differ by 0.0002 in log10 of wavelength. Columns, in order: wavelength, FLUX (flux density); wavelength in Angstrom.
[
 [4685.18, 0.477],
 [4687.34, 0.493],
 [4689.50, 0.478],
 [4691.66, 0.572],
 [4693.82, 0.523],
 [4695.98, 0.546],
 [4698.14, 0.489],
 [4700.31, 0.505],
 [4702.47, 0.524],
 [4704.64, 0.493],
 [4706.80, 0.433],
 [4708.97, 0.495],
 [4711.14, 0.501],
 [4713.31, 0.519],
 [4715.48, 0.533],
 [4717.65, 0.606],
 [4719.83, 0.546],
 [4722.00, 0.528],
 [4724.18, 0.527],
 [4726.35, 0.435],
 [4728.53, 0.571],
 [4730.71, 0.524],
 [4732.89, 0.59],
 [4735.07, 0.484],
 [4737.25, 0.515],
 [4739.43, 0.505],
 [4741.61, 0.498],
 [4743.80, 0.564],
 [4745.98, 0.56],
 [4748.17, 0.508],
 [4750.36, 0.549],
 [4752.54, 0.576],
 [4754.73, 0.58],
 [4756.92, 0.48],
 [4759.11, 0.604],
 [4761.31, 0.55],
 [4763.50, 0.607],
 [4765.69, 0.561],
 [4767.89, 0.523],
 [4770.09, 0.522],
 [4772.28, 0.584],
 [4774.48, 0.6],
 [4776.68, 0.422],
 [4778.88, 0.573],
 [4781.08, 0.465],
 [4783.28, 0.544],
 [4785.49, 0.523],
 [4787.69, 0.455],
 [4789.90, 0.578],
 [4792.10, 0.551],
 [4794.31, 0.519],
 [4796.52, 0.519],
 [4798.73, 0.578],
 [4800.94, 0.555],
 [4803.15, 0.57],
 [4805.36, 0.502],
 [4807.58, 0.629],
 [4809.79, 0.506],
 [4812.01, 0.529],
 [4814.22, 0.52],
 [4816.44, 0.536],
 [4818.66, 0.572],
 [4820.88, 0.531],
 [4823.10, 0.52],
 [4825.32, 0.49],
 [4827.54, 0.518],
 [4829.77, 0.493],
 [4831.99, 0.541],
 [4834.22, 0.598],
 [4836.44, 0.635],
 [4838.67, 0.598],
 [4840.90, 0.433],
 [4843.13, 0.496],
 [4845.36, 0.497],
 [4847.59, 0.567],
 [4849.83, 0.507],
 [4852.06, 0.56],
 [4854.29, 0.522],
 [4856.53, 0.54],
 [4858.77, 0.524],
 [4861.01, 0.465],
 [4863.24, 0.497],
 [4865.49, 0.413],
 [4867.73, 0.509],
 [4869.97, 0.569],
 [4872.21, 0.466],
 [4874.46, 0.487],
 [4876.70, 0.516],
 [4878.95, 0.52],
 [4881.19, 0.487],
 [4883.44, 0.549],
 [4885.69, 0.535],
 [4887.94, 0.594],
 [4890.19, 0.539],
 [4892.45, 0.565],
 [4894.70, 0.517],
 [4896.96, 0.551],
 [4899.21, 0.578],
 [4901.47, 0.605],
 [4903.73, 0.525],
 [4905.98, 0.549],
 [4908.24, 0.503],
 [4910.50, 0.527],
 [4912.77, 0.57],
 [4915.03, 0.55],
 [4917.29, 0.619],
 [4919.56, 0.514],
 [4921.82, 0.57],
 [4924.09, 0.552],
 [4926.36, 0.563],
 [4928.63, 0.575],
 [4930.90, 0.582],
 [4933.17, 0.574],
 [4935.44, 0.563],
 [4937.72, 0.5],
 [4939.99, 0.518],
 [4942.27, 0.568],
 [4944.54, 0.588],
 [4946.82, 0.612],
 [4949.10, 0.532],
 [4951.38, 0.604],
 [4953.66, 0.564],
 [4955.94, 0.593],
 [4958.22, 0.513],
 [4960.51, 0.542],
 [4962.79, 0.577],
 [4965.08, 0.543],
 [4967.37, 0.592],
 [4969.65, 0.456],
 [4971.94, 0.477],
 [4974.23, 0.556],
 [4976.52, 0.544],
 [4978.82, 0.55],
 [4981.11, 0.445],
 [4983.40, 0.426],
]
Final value 1.97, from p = 0.033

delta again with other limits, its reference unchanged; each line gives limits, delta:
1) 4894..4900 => 1.98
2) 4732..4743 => 1.96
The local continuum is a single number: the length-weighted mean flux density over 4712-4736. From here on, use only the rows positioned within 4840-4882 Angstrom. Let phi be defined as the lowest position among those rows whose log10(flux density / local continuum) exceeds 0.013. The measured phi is 4847.59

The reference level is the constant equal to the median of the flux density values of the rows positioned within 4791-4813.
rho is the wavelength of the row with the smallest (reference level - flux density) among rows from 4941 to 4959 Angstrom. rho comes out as 4946.82 Angstrom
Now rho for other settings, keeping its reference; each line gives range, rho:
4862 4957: 4917.29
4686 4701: 4691.66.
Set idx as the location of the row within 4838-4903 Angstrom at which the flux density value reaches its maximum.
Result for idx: 4901.47 Angstrom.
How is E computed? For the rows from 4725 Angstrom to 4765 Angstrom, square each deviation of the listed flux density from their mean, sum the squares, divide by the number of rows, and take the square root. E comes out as 0.046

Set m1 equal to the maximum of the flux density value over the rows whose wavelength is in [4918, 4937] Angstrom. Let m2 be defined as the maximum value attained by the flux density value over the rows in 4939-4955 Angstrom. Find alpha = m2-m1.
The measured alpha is 0.030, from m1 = 0.582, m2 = 0.612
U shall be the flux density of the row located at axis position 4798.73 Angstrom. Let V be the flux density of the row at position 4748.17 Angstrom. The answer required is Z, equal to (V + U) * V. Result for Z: 0.55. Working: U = 0.578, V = 0.508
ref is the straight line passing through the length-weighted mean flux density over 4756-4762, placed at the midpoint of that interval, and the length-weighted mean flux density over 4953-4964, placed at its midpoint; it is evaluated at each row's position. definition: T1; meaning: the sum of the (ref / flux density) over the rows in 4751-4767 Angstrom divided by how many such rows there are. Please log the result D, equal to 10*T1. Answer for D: 9.7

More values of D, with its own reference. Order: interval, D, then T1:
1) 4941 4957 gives 9.6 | 0.96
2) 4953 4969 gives 10.0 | 1.00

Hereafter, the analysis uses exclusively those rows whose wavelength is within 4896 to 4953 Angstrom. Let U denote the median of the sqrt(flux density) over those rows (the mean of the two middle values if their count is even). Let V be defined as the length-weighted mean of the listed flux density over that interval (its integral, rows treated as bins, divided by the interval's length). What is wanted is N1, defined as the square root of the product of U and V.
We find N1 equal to 0.648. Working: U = 0.750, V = 0.560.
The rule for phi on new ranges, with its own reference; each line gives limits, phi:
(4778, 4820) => 4778.88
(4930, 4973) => 4930.90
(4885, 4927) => 4887.94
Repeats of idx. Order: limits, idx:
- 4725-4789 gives 4763.50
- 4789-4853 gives 4836.44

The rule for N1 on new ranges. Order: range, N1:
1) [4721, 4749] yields 0.616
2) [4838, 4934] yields 0.626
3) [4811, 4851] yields 0.621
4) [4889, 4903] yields 0.646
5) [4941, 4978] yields 0.644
